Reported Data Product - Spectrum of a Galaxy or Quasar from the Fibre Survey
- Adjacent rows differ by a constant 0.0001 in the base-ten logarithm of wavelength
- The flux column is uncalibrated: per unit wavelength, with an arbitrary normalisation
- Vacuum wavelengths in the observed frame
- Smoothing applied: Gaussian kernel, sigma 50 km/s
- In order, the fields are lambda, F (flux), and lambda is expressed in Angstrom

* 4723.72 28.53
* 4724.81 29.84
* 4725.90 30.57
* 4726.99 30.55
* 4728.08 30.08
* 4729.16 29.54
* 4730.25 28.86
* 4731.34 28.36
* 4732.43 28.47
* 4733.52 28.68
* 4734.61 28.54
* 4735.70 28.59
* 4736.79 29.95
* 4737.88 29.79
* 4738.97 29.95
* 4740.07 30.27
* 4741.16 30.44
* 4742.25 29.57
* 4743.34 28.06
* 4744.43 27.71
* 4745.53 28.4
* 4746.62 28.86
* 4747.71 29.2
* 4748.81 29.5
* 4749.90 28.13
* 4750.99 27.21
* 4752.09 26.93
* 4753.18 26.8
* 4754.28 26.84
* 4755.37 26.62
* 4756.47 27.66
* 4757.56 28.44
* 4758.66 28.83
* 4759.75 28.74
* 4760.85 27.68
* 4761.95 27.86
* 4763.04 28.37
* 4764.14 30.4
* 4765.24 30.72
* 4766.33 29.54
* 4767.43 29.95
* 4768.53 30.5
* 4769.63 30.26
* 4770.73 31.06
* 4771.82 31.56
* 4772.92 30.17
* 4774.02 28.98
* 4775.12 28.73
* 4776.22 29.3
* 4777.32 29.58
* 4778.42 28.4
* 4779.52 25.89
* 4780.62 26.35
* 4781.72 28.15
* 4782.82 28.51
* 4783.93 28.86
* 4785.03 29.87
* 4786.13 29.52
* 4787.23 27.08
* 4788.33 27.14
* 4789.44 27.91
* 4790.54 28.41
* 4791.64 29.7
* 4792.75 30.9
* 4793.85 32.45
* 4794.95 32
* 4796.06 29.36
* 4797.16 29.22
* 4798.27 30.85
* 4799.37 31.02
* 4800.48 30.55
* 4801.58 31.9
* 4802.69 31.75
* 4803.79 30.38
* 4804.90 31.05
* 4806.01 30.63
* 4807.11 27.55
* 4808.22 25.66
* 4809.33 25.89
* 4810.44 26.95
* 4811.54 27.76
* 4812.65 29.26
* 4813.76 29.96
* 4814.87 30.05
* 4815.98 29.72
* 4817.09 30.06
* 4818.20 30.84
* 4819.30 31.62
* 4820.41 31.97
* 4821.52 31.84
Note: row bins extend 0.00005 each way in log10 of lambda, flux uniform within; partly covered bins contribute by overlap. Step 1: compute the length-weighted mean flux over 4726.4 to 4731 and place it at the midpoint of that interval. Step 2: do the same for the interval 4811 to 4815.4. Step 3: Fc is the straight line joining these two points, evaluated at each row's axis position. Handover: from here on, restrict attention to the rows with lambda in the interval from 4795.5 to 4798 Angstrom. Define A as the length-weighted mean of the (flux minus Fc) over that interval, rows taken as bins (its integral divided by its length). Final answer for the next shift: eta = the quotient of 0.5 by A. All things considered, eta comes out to 3.4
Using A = 0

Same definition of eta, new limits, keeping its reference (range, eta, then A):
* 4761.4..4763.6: -0.4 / -1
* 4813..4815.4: 0.7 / 1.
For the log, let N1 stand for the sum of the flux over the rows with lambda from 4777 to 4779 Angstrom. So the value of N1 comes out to 58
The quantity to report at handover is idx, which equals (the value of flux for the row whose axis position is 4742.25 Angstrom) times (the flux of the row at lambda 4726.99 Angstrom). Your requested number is 903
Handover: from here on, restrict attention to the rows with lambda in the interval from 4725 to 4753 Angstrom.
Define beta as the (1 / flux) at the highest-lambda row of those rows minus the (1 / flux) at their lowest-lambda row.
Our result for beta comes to 0.0044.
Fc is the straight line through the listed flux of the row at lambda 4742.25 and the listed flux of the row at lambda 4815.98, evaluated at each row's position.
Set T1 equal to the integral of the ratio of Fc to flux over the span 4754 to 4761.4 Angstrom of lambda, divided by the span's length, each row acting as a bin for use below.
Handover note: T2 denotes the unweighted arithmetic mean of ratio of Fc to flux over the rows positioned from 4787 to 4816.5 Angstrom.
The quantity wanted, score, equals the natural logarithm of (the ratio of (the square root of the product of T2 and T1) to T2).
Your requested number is 0.025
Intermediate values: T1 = 1.06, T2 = 1.01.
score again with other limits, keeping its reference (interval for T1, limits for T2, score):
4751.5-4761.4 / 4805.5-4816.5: 0.009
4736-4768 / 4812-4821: 0.027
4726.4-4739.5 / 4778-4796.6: -0.011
